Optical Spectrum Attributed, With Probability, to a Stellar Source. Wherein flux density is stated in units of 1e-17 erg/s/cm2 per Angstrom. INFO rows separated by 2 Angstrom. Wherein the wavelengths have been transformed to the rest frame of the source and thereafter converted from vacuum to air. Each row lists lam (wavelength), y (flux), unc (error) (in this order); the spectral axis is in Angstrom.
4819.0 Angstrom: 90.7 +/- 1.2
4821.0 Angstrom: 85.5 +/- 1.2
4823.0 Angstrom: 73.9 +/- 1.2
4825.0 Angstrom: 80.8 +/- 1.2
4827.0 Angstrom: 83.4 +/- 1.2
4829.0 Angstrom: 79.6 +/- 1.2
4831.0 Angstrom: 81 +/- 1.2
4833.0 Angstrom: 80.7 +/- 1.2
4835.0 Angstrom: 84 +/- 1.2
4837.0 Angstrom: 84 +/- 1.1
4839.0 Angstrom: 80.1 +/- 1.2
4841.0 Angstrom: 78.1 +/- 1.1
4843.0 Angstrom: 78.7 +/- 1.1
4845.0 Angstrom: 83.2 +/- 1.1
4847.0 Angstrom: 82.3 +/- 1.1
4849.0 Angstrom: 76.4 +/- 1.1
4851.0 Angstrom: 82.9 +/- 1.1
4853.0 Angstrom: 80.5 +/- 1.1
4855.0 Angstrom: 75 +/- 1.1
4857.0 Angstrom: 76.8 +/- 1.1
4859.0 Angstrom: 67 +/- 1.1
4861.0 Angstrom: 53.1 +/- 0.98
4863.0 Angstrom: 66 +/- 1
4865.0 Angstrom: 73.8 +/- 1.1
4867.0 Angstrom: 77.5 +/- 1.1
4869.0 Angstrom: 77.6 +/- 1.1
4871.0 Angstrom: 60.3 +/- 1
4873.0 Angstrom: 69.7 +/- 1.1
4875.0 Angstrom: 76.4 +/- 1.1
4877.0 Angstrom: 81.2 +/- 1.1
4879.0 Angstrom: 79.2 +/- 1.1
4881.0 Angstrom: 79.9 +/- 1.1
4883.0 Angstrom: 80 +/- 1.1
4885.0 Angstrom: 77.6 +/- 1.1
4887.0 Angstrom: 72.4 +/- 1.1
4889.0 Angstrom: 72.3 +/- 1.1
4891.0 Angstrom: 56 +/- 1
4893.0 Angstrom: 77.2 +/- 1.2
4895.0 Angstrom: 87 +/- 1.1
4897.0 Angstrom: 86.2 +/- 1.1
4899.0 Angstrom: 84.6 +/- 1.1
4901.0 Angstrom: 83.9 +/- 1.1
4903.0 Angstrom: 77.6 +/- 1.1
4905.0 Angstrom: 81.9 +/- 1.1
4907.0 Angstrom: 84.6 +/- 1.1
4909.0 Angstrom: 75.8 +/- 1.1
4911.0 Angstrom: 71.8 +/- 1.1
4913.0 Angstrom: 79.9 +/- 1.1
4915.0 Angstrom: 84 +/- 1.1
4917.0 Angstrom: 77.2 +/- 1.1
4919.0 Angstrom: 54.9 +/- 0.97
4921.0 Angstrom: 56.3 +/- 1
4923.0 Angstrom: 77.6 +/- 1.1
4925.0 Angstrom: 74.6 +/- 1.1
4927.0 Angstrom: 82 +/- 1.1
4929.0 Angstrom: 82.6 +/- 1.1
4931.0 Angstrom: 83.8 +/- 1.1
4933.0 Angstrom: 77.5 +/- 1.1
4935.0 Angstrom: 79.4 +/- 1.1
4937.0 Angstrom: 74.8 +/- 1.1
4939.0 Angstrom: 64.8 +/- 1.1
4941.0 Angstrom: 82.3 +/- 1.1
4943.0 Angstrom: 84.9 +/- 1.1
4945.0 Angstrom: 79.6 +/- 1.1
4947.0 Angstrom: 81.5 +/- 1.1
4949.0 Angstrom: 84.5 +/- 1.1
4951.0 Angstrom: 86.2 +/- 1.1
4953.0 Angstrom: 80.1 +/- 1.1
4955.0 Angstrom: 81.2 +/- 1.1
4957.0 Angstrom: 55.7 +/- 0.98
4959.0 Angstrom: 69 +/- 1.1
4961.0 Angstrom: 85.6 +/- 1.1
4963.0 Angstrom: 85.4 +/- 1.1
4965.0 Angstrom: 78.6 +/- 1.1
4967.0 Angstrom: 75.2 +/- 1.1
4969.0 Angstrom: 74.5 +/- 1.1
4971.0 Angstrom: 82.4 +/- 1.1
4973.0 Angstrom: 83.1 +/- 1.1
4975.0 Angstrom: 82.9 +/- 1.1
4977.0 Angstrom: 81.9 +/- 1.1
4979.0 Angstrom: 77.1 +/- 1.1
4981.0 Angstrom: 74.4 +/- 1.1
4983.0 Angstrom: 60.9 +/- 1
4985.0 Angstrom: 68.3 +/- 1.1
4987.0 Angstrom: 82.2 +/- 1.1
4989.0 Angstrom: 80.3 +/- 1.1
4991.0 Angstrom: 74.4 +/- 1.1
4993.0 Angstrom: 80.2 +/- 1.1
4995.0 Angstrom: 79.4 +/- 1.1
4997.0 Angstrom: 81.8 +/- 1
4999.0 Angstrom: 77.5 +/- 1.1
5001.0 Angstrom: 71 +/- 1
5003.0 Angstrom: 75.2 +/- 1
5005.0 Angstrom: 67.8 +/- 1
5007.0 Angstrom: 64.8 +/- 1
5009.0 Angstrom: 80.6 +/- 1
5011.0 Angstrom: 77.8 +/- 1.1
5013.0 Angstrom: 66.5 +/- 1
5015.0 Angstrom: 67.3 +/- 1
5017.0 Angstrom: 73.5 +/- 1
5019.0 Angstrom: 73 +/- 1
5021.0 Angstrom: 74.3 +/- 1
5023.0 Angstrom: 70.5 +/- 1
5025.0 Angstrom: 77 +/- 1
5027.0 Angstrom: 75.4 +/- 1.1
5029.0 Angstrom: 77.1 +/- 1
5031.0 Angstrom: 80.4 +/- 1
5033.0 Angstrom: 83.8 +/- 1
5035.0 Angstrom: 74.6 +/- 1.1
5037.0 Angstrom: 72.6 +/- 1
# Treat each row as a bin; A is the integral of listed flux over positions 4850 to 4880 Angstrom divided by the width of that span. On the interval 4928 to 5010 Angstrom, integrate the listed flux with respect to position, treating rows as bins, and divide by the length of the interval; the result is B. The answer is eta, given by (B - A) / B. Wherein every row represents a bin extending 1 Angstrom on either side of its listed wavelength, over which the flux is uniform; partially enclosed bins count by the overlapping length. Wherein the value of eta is 0.06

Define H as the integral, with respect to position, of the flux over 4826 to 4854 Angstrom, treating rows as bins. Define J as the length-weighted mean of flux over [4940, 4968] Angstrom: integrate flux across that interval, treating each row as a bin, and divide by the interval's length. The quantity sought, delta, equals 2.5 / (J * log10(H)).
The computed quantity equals 0.0094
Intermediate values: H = 2270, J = 79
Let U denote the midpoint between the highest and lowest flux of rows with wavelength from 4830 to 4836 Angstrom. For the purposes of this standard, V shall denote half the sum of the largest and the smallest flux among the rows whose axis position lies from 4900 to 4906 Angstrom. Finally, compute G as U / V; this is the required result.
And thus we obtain 1.02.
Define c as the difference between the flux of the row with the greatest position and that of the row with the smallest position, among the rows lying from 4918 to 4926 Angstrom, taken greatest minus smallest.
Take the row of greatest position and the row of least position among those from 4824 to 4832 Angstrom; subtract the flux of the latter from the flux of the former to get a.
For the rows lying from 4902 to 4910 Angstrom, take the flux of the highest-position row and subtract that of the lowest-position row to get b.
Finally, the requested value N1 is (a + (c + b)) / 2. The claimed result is 9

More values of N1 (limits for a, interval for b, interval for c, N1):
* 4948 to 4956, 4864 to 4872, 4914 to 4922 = -22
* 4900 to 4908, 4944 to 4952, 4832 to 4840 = 3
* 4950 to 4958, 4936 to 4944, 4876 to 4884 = -11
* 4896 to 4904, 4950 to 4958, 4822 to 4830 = -17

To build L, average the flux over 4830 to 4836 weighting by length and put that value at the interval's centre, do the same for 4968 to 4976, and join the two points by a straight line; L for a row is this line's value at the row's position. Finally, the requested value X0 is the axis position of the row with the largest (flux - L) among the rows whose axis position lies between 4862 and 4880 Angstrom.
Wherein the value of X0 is 4877.0 Angstrom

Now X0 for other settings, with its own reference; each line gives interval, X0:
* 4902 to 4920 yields 4907.0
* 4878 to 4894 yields 4883.0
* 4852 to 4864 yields 4853.0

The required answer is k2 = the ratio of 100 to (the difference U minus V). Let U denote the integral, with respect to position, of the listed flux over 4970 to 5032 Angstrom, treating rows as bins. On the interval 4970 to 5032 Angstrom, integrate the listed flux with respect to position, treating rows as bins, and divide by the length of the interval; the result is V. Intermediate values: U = 4678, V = 75.5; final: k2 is 0.02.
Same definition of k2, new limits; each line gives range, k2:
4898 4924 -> 0.05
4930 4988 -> 0.02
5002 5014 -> 0.13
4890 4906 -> 0.08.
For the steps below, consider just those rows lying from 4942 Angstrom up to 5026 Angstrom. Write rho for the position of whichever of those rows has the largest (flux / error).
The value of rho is 4997.0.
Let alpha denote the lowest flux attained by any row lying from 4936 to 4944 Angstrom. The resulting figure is 64.8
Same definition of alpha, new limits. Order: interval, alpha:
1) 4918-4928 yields 54.9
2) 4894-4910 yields 75.8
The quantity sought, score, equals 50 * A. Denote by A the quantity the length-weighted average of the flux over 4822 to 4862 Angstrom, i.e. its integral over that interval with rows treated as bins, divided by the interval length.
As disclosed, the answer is 3904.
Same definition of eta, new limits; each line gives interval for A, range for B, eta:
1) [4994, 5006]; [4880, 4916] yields 0.04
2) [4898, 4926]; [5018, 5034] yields 0.01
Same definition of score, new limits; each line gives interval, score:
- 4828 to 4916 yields 3861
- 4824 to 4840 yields 4085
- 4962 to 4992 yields 3872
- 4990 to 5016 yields 3709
